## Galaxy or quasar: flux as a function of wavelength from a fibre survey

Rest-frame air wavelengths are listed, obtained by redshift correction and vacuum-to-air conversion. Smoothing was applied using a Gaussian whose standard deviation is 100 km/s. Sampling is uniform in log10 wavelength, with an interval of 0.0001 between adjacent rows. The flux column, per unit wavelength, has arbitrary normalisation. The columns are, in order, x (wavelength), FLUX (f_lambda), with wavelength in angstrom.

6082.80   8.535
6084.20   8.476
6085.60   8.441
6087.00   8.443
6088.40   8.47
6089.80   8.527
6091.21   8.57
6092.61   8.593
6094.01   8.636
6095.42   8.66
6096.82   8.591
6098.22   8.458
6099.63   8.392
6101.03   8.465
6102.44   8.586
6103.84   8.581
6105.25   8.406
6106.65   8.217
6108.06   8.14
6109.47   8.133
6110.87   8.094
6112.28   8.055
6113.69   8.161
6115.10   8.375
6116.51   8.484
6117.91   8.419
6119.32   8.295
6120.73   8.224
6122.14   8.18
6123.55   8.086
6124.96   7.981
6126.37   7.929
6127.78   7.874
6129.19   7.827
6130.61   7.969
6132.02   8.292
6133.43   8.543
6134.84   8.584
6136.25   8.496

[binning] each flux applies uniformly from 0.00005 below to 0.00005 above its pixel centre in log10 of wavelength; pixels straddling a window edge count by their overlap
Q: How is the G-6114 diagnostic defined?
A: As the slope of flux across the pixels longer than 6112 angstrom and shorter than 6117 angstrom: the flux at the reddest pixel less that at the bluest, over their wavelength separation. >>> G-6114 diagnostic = 0.10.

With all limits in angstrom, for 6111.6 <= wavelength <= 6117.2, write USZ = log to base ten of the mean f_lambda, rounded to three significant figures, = 0.917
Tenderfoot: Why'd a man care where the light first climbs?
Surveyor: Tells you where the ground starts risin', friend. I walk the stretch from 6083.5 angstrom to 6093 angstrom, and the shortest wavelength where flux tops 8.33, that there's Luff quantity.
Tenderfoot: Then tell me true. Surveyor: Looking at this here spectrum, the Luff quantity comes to 6084.20 angstrom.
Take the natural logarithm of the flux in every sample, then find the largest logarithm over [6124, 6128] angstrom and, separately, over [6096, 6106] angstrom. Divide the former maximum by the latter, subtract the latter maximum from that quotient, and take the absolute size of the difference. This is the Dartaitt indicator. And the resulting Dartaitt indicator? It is 1.18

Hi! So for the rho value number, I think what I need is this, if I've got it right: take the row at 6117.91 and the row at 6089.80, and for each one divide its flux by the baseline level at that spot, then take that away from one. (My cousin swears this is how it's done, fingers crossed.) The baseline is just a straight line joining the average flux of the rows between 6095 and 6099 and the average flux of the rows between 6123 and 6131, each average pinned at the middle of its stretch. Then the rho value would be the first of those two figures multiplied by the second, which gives -0.0008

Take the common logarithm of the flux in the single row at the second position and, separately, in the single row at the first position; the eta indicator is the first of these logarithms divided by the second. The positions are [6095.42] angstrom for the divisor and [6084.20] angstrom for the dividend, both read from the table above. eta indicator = 0.99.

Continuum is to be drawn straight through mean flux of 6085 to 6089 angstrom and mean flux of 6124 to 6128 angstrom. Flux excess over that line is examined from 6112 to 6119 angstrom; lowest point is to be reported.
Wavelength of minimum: 6112.28 angstrom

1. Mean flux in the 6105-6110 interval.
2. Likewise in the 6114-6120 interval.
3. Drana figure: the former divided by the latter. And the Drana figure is 0.98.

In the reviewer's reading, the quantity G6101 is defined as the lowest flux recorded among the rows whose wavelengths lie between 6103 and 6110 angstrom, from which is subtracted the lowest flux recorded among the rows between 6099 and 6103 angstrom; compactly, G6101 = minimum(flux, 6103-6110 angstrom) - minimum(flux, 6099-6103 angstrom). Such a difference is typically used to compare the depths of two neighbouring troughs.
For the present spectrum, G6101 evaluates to -0.26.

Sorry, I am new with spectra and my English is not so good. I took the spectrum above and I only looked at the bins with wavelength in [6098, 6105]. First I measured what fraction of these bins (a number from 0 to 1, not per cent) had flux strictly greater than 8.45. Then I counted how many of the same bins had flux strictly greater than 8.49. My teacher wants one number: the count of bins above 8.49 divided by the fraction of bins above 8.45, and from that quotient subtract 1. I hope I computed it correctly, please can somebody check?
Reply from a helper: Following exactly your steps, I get 1.5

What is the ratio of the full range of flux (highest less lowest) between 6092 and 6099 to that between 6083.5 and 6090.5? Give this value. 2.3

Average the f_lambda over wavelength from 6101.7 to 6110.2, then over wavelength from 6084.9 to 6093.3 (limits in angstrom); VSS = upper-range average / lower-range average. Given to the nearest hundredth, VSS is 0.98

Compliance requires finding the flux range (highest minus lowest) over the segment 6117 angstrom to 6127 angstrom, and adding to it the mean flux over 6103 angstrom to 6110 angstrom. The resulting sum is 8.79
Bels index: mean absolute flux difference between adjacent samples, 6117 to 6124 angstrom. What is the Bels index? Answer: 0.08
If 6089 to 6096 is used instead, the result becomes 0.03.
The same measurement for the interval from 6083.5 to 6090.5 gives 0.03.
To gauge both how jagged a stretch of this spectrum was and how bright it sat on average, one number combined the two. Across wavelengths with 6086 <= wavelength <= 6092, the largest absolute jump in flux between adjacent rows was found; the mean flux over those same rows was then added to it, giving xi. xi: 8.56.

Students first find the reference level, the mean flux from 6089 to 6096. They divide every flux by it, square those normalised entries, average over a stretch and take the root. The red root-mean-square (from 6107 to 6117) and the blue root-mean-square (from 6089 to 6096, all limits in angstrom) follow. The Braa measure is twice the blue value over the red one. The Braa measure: 2.10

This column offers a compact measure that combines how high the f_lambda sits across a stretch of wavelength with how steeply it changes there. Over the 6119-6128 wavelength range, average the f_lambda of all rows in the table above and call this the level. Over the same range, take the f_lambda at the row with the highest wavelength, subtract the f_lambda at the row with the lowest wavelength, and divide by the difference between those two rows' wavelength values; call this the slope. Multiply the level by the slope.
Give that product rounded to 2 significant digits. -0.40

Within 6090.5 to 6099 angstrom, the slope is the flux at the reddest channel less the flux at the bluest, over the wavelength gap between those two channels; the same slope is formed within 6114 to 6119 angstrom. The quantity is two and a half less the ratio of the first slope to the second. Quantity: 3.5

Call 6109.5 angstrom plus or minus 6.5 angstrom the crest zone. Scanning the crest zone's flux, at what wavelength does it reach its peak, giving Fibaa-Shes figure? 6103.84 angstrom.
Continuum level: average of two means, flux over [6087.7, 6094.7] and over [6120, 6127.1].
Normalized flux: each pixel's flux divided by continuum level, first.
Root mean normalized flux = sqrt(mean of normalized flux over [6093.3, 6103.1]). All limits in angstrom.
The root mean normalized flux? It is 1.01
